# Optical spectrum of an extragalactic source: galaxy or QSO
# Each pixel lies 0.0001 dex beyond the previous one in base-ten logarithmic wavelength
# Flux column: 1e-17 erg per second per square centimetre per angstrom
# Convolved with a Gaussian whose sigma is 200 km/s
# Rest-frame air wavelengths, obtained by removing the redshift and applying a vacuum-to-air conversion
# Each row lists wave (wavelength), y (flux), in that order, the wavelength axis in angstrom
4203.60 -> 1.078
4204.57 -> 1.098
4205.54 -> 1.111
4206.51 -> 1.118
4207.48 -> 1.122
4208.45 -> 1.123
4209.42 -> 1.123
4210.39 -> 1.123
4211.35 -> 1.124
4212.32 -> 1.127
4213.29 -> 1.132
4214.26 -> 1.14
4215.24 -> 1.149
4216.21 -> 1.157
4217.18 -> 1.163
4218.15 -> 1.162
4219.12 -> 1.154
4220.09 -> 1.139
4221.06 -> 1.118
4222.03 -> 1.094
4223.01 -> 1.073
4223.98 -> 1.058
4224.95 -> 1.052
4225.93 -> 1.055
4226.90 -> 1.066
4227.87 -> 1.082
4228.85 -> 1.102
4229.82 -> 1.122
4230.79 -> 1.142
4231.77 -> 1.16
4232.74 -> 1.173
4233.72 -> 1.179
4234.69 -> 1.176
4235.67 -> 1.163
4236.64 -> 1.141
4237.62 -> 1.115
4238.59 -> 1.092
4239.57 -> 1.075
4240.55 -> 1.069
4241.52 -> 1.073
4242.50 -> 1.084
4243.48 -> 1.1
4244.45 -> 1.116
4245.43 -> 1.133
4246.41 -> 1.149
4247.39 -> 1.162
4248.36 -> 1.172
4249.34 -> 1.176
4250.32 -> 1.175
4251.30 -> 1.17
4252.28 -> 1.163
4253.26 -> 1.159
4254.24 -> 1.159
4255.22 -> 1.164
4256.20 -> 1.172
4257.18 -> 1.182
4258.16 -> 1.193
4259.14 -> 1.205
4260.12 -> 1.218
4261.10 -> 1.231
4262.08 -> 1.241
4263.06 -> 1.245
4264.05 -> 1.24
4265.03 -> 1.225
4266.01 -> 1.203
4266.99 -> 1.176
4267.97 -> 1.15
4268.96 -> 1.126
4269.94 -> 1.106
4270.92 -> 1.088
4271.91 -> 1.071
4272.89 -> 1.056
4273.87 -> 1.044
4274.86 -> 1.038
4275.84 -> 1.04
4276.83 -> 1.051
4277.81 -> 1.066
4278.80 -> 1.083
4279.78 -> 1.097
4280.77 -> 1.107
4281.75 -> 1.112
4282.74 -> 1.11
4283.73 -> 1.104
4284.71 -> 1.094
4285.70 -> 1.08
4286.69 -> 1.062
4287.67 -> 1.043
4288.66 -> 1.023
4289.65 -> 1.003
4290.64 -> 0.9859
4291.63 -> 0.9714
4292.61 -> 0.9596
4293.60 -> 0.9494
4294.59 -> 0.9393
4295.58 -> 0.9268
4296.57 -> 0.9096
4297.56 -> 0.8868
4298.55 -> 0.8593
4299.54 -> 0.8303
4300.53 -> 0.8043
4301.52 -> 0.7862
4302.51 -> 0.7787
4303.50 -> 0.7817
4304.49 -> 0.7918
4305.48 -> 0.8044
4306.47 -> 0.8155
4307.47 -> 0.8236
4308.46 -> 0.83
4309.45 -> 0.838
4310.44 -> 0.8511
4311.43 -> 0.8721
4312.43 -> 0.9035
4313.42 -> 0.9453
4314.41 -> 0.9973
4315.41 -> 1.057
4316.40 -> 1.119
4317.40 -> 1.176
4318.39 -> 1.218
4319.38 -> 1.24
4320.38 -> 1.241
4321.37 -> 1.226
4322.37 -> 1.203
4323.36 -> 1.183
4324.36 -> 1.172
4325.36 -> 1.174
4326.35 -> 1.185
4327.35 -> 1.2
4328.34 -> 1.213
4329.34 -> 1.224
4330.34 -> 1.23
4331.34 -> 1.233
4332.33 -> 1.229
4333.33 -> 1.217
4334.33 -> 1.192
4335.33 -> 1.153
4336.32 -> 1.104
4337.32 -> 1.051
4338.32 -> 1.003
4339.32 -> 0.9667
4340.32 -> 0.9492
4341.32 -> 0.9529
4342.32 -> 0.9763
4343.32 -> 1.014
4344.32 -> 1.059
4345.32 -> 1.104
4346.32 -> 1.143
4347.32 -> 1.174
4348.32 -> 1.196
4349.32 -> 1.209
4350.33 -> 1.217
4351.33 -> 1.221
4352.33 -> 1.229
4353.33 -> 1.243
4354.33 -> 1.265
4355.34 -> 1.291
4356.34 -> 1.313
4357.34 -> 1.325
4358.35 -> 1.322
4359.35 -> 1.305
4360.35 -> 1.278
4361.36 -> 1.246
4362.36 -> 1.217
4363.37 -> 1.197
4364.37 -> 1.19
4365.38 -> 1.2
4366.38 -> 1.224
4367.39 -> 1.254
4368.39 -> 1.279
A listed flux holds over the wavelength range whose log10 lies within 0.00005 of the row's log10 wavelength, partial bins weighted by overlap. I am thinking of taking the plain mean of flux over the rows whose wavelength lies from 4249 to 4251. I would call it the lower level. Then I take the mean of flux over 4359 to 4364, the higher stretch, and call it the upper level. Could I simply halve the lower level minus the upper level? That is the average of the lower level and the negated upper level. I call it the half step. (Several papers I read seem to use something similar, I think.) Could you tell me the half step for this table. -0.04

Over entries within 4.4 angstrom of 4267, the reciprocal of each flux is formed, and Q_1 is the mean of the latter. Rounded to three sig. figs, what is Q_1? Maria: 0.854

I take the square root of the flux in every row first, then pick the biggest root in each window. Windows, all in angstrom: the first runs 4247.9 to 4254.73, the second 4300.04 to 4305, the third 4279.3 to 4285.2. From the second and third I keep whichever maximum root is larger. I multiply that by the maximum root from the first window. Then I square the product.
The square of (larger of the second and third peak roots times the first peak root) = 1.31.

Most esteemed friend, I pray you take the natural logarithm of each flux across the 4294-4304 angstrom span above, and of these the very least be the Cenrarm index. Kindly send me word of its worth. -0.25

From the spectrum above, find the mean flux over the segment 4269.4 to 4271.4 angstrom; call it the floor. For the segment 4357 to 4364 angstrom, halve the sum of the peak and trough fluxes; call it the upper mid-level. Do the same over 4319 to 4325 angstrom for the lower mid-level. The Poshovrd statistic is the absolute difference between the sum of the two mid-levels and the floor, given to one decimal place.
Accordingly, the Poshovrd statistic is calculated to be 1.4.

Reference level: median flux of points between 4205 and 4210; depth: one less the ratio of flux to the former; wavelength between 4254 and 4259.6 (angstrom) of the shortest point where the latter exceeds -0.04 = 4254.24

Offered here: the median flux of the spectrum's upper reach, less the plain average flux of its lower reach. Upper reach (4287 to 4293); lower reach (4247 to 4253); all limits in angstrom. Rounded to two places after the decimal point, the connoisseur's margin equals -0.18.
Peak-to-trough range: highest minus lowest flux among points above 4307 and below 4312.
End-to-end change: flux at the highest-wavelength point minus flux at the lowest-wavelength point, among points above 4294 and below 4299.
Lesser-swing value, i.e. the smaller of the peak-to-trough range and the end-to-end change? -0.080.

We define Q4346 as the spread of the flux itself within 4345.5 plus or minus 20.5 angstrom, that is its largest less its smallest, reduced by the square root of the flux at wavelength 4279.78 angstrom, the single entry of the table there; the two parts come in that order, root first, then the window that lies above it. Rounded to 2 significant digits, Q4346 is -0.67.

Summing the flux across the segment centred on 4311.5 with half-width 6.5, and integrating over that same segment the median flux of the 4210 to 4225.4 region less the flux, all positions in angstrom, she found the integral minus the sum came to -9.4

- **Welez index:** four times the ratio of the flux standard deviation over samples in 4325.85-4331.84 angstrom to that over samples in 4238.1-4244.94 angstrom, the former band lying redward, 4.4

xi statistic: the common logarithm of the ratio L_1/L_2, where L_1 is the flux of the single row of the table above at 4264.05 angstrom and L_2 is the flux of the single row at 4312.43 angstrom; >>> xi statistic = 0.14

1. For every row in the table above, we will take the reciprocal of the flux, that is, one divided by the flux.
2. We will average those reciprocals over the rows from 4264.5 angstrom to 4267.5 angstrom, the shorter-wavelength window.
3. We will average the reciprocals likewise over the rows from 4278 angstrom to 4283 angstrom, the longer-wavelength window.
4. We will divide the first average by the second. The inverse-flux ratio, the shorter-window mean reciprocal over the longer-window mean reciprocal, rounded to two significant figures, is 0.92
